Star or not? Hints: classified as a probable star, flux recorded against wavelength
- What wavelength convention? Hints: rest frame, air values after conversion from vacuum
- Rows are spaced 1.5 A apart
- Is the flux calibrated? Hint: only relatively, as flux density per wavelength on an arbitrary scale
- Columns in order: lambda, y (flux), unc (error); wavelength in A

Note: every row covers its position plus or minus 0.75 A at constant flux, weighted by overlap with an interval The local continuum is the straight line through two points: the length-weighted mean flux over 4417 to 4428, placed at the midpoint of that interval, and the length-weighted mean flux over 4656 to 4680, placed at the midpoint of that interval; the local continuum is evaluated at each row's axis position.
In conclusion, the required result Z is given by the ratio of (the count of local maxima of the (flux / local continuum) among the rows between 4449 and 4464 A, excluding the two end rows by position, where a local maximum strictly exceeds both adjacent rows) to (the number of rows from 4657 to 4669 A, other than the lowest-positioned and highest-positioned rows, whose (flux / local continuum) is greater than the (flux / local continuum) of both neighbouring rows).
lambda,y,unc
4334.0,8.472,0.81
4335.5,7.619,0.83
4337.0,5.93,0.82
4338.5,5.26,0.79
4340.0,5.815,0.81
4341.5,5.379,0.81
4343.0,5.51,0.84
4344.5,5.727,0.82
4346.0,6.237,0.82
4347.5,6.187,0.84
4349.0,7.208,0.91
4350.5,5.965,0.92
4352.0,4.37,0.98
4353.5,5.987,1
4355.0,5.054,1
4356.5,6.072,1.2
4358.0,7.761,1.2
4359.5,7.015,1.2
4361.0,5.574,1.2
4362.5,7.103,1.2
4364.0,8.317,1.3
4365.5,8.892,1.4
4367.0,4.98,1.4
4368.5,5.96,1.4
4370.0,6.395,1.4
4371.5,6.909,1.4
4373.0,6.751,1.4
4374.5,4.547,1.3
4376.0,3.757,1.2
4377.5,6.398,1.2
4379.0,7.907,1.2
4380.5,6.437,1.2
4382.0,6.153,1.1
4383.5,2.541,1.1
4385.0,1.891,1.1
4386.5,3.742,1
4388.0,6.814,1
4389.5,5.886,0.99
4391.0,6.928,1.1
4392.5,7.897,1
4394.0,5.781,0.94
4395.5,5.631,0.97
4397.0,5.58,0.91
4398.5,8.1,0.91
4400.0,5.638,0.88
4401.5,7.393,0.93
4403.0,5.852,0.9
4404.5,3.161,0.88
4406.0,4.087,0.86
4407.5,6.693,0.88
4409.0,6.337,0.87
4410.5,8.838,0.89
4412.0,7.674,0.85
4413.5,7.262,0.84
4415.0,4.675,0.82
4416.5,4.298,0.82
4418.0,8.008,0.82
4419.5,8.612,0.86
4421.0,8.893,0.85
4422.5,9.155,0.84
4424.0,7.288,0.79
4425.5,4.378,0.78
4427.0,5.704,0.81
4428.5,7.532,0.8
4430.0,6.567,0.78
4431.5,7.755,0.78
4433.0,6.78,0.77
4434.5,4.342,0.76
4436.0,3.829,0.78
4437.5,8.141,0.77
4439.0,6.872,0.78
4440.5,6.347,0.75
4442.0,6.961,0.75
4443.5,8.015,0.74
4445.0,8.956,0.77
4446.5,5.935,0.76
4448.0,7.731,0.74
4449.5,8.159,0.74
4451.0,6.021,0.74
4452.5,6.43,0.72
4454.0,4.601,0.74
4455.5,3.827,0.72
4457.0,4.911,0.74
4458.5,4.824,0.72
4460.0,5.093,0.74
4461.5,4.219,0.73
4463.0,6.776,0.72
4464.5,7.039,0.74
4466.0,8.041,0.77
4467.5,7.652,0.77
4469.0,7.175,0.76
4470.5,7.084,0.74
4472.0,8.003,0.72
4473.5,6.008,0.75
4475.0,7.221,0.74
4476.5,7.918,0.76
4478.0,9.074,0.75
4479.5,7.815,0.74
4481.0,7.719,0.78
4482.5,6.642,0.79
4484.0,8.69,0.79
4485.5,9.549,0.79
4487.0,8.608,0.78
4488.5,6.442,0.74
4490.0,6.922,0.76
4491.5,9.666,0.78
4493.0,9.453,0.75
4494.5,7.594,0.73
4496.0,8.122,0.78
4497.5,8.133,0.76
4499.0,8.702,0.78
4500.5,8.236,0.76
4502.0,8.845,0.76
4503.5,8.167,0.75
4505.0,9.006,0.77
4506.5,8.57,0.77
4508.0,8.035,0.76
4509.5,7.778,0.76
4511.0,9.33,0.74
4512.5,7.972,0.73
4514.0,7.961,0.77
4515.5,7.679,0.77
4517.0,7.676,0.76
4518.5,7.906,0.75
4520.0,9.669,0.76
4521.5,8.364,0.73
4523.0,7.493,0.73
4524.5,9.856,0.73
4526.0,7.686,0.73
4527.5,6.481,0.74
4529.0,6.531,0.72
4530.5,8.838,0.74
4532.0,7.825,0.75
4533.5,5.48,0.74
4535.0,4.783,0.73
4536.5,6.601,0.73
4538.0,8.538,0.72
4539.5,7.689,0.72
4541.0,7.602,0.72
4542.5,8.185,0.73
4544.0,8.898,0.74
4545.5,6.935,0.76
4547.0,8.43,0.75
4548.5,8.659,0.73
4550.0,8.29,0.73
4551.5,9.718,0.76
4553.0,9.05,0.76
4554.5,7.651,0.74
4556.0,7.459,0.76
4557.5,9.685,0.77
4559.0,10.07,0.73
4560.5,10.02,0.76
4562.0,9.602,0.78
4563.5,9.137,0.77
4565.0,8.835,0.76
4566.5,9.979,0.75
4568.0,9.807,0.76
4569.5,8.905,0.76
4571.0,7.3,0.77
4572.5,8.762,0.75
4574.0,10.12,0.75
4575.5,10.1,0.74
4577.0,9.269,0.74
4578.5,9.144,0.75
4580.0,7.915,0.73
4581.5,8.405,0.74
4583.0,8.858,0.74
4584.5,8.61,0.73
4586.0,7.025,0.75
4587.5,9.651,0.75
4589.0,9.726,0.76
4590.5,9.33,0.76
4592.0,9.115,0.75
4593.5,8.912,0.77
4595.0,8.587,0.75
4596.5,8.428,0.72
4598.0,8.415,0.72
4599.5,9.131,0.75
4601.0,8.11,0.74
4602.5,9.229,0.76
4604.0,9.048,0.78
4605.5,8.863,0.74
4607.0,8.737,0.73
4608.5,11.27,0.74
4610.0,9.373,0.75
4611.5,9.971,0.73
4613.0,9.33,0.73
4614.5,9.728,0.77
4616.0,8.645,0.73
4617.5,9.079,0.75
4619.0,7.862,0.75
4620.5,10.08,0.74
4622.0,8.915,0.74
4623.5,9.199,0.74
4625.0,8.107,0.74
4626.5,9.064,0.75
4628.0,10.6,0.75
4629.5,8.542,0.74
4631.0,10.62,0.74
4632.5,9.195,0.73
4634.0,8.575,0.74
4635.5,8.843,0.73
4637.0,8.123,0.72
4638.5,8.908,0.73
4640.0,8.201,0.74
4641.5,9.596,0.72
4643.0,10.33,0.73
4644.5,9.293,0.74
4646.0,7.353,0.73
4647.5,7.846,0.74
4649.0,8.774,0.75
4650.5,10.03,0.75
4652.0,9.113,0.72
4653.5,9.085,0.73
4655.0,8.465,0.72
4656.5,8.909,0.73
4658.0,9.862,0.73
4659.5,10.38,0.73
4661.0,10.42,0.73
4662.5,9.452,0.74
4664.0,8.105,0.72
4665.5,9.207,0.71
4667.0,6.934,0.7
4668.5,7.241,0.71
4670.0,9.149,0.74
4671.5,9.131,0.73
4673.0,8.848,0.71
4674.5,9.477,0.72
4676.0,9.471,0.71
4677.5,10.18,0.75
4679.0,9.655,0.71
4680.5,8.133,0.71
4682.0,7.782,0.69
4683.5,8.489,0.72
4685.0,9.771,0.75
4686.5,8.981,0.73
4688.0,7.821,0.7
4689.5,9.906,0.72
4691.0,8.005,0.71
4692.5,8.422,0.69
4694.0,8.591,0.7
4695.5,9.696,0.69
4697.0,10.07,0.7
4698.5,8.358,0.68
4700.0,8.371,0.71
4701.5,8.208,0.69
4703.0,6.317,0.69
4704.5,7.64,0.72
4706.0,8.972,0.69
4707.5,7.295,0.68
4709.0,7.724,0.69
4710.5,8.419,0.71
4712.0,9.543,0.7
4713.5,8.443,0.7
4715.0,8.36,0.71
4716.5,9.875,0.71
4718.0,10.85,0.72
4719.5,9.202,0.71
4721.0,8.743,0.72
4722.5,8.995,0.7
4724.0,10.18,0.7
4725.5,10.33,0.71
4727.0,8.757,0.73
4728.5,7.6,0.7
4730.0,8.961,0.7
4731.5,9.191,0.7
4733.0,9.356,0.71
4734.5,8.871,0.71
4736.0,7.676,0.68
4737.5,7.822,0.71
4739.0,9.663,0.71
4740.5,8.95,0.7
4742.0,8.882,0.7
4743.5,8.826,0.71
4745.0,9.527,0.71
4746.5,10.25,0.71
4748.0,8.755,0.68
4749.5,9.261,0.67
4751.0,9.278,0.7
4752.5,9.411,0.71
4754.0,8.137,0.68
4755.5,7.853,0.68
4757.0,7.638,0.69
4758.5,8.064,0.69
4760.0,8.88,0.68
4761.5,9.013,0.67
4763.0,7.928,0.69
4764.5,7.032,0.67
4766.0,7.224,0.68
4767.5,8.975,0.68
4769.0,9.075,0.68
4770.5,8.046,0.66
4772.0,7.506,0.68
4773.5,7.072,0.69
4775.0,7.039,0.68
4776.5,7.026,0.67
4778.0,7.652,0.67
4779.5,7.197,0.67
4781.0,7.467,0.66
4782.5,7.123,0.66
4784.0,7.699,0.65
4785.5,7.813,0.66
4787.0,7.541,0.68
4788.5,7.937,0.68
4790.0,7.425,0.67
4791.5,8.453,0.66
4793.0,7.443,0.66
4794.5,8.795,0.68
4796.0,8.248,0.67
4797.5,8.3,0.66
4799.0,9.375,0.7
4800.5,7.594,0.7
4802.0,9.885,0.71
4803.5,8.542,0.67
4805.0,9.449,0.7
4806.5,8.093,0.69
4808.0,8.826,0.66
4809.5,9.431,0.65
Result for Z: 1.5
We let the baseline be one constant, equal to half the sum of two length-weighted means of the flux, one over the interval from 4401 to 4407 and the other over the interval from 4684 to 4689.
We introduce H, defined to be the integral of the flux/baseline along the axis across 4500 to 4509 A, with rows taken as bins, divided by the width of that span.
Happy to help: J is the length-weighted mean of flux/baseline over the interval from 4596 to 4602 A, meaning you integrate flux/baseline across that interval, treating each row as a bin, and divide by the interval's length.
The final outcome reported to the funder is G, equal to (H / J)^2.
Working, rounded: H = 1.21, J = 1.22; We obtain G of 0.98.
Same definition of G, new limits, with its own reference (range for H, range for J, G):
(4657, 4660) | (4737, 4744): 1.27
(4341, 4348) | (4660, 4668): 0.43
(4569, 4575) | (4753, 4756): 1.18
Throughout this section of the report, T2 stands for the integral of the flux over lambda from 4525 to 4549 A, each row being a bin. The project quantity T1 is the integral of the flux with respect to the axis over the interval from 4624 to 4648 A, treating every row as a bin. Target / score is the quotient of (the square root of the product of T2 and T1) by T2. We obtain 1.10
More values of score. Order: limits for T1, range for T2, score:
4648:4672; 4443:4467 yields 1.20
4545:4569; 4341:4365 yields 1.20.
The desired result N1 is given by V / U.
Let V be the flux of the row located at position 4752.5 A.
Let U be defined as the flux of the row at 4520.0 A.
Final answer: 1.0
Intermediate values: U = 9.669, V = 9.411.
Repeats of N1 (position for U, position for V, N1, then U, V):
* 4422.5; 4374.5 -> 0.5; 9.155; 4.547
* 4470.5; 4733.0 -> 1.3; 7.084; 9.356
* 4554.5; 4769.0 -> 1.2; 7.651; 9.075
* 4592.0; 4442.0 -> 0.8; 9.115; 6.961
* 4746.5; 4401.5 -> 0.7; 10.25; 7.393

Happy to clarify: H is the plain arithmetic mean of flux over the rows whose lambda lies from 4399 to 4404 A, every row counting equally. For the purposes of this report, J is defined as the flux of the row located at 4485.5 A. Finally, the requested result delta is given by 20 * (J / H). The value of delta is 30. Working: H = 6.3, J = 9.549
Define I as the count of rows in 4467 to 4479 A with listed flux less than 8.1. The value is 7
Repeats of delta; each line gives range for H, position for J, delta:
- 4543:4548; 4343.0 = 14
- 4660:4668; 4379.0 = 18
